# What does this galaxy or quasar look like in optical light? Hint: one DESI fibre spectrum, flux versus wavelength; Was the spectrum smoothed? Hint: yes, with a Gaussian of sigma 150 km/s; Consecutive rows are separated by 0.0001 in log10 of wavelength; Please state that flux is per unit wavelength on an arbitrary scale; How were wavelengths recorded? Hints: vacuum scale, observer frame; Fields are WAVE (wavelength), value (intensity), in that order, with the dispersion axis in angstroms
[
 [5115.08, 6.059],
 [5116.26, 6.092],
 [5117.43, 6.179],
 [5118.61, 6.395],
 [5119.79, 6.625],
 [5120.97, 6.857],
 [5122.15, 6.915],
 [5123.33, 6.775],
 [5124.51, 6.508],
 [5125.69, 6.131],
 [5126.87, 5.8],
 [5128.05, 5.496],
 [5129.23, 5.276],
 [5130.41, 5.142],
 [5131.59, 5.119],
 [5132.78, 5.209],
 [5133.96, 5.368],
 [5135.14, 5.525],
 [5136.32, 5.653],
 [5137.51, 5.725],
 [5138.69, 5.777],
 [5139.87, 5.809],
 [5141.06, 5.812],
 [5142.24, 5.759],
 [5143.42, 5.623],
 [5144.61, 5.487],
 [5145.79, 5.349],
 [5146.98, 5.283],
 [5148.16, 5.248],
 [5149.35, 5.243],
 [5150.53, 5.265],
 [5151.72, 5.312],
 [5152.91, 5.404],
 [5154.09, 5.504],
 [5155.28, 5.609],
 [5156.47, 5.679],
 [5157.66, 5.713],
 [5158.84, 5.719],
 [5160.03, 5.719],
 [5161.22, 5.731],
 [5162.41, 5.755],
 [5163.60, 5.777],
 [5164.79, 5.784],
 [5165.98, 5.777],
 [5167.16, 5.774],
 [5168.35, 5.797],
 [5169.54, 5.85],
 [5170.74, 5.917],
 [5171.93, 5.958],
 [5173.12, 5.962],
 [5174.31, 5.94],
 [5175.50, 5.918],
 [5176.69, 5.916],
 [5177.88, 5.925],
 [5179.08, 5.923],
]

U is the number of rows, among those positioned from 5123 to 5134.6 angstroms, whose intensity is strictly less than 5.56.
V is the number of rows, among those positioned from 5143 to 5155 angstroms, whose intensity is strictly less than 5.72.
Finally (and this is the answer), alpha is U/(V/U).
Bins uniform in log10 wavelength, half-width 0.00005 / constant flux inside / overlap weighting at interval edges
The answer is 4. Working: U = 6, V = 10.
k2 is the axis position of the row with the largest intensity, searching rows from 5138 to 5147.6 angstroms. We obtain 5141.06 angstroms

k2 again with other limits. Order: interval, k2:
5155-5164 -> 5163.60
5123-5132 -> 5123.33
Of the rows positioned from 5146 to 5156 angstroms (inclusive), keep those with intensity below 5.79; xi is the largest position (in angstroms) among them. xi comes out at 5155.28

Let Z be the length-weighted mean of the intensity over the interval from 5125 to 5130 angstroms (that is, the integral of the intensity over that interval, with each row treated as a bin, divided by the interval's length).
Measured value 5.68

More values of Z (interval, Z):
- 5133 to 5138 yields 5.54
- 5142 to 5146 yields 5.56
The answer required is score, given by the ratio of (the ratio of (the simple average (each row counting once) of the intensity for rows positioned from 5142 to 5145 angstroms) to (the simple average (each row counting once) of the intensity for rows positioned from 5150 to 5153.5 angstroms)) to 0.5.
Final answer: 2.11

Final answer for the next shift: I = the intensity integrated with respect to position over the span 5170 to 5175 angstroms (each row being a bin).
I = 29.7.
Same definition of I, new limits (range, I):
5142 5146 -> 22.2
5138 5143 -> 29.0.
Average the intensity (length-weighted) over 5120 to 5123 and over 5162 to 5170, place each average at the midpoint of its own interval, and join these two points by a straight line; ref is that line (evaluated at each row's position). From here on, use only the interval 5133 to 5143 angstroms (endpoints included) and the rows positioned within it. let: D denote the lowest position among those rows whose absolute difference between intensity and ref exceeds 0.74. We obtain 5133.96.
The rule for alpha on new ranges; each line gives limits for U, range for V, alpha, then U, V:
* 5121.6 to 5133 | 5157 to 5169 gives 8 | 5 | 3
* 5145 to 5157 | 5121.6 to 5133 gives 13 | 8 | 5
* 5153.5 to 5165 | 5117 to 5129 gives 1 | 1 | 1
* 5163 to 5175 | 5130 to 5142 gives 0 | 0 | 6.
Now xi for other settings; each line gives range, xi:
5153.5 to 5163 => 5162.41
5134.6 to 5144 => 5143.42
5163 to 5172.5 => 5167.16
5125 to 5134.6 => 5133.96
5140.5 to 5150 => 5149.35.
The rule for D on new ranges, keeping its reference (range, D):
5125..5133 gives 5126.87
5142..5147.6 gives 5144.61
